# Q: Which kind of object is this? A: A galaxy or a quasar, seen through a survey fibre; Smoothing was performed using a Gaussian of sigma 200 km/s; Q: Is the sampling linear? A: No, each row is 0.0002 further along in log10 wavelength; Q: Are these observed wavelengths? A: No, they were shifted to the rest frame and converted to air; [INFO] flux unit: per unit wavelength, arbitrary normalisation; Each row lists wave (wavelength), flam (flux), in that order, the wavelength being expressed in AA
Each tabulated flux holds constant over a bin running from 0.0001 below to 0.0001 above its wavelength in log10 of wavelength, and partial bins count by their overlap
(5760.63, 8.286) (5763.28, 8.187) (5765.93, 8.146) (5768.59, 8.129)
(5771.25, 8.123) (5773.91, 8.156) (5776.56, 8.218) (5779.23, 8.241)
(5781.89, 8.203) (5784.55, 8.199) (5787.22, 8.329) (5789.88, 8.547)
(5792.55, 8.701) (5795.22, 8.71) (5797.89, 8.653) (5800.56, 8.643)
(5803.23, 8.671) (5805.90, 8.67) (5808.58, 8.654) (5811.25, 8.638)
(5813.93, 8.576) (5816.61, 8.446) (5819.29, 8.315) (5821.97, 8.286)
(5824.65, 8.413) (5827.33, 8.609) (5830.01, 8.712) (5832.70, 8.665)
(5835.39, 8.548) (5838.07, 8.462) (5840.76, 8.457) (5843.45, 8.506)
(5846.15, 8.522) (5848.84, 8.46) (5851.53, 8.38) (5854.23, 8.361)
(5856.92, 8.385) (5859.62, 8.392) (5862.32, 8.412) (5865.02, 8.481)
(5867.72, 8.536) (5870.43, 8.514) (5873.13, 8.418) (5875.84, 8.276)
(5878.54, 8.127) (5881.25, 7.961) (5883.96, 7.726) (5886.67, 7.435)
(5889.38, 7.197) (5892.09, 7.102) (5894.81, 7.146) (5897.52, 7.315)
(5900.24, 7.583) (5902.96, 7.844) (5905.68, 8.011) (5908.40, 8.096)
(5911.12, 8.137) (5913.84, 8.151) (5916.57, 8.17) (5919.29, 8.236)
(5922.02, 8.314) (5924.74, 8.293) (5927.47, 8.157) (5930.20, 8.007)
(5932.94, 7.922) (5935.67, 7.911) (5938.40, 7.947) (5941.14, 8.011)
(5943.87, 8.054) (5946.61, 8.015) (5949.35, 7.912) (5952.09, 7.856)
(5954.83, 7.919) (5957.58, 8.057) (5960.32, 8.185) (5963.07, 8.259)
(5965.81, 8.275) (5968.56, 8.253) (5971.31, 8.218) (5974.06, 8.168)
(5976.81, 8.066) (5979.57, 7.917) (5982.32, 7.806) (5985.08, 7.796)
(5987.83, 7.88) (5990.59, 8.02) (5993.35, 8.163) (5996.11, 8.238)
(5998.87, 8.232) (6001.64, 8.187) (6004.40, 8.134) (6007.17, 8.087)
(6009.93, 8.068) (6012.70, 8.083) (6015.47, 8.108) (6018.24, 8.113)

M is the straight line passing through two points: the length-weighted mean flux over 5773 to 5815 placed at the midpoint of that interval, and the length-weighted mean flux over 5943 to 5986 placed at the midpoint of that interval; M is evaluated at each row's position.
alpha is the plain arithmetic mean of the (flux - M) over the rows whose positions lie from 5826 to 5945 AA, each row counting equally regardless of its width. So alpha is -0.12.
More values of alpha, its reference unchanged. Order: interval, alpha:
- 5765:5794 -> -0.26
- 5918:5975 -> 0.00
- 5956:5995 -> 0.06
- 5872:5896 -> -0.55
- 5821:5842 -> 0.12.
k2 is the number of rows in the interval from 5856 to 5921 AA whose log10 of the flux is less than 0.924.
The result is 19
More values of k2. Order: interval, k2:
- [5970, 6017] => 17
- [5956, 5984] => 10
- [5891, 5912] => 8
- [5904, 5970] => 24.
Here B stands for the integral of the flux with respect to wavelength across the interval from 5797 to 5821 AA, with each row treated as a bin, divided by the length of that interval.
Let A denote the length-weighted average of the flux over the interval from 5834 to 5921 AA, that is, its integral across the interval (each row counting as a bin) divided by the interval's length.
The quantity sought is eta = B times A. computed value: 69.5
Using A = 8.10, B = 8.58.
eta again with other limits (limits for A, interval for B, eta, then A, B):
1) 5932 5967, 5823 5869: 68.1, 8.03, 8.49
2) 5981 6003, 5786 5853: 68.7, 8.04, 8.54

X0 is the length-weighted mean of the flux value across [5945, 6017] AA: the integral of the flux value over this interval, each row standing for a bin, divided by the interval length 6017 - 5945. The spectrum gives 8.07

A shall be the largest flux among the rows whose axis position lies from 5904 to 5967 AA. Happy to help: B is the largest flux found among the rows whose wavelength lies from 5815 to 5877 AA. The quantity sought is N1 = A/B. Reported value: 0.95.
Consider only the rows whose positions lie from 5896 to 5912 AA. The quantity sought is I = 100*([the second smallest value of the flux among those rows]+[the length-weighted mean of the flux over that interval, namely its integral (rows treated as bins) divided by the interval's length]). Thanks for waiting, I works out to 1540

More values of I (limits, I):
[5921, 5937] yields 1602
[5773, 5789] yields 1644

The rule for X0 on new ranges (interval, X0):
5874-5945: 7.89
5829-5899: 8.17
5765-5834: 8.45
